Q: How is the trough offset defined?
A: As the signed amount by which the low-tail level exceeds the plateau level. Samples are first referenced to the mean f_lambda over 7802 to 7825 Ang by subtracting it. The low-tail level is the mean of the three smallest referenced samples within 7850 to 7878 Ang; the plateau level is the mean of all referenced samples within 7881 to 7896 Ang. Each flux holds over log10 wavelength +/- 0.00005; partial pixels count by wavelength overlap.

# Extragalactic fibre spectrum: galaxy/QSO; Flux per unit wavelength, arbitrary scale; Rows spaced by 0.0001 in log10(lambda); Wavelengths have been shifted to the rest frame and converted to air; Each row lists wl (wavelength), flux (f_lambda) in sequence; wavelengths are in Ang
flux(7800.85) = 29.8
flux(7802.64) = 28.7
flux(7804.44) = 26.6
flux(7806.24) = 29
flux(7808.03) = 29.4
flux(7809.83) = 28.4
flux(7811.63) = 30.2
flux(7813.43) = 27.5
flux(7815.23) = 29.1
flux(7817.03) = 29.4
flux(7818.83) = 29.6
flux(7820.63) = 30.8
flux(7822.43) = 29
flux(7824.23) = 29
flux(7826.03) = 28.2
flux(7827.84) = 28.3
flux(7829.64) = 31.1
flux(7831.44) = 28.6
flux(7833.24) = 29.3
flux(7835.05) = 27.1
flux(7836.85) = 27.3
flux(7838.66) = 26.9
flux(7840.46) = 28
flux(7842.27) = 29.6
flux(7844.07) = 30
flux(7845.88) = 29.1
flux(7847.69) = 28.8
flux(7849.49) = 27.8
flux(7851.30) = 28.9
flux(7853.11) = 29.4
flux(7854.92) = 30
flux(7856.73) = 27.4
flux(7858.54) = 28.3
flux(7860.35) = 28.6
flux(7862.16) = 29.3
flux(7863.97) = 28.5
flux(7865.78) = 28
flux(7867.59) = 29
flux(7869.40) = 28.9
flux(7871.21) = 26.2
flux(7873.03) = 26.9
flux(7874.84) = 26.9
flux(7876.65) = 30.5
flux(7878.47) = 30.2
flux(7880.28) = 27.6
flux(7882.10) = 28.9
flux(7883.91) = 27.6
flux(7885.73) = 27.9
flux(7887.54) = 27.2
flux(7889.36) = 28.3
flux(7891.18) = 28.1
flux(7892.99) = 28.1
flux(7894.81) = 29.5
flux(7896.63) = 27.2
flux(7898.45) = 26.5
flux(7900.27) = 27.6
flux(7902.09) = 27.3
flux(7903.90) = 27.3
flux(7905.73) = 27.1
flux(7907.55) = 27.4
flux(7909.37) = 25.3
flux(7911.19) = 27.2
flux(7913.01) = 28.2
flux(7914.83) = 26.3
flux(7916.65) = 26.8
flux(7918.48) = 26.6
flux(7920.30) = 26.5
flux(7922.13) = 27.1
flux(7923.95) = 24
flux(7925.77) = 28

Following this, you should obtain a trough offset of -1.5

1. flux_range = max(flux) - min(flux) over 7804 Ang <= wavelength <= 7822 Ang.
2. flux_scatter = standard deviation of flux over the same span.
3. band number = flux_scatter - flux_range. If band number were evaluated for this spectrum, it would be -3.0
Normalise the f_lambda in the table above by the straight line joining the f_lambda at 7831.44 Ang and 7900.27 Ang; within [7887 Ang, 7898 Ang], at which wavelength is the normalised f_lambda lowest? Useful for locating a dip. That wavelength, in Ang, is 7887.54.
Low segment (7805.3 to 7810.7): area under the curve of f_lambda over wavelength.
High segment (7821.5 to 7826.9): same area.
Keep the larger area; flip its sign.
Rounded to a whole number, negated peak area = -156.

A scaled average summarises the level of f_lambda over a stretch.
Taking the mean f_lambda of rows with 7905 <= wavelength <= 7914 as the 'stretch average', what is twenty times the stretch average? 541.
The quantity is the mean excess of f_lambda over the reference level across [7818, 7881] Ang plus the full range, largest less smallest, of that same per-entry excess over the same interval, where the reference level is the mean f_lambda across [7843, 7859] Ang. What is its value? 4.7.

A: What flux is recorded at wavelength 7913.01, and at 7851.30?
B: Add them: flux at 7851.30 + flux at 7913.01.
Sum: 57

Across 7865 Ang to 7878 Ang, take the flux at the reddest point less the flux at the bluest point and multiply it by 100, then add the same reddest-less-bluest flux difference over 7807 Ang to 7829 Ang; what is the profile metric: 249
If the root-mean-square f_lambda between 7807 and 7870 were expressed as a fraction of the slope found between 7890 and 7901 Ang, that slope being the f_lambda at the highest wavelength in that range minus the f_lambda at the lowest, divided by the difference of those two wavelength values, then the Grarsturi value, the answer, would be -524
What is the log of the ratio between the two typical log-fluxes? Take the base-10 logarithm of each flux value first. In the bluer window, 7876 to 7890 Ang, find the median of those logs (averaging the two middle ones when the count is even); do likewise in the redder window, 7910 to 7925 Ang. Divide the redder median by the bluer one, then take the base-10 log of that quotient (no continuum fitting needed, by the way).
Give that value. -0.0067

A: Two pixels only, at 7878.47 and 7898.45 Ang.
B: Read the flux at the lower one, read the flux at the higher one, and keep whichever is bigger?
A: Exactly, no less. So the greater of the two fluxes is 30.2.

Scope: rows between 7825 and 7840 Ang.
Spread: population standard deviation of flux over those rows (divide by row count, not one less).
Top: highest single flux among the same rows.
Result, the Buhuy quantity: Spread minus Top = -29.8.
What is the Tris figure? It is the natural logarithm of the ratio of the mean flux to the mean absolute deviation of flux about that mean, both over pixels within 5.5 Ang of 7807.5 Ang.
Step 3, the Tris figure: 3.6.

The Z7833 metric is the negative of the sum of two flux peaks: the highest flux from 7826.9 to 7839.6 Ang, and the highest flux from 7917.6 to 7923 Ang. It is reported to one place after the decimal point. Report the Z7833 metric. -58.2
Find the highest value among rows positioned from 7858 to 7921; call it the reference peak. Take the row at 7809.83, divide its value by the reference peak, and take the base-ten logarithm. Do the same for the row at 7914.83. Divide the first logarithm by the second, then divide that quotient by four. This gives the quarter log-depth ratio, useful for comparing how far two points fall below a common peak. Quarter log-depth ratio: 0.12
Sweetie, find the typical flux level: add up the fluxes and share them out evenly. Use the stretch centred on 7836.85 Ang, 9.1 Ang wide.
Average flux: 27.7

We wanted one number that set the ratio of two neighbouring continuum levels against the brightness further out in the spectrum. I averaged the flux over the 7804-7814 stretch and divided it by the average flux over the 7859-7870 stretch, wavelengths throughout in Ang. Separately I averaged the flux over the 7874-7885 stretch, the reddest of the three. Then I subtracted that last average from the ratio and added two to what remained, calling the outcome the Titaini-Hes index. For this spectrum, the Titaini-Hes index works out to -25.6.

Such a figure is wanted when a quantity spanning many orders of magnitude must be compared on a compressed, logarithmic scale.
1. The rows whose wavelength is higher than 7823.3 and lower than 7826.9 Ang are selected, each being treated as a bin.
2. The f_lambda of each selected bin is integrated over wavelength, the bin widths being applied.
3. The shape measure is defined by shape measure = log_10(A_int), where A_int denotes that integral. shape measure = 2.01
